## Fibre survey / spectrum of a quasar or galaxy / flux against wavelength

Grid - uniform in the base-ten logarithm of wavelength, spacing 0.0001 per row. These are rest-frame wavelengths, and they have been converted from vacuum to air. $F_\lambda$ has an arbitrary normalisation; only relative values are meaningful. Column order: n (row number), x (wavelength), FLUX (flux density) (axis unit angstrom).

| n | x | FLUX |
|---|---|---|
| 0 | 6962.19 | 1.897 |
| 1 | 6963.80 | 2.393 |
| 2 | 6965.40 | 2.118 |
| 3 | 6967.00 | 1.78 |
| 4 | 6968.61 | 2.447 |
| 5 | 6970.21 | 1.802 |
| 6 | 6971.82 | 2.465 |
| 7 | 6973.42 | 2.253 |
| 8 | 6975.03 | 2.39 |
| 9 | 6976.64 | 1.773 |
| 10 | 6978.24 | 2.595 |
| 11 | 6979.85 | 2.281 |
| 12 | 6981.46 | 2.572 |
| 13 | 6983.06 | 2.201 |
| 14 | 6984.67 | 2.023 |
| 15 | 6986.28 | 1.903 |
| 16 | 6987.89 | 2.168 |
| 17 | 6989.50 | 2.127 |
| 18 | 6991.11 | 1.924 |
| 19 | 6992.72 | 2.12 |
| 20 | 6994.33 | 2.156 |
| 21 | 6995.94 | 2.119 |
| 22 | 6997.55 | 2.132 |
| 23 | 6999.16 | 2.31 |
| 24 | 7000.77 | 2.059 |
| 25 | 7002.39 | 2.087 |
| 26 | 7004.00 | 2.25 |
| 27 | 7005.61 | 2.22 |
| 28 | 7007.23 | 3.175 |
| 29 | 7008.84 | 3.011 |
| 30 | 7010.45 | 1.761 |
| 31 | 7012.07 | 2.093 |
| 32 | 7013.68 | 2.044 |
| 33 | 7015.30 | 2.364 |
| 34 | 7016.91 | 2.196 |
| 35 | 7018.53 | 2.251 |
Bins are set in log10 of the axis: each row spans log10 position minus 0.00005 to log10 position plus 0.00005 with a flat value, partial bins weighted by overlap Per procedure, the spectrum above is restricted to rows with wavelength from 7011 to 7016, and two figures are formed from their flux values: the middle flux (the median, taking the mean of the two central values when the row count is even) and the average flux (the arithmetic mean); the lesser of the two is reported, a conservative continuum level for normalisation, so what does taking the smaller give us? 2.09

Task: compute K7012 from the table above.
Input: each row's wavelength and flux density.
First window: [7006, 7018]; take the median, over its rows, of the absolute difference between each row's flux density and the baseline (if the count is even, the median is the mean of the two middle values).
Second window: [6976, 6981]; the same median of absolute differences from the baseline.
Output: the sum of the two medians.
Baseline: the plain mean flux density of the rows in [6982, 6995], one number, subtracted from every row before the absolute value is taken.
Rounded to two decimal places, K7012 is 0.59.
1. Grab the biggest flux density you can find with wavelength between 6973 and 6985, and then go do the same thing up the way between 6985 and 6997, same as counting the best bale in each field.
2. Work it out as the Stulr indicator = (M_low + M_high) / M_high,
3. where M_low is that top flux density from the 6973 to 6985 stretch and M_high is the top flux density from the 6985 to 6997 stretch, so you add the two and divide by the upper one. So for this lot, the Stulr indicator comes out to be 2.2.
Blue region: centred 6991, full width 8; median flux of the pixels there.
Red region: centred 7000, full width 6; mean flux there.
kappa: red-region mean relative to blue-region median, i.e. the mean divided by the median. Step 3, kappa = 1.01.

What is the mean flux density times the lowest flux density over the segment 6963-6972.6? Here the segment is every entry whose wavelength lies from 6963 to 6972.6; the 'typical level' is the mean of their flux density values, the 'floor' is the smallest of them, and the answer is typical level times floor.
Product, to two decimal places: 3.86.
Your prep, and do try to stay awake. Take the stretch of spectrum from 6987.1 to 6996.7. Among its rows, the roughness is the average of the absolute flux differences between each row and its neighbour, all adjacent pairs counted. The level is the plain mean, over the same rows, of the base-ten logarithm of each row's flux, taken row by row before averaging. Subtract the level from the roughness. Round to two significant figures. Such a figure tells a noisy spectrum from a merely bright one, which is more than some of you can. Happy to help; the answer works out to -0.22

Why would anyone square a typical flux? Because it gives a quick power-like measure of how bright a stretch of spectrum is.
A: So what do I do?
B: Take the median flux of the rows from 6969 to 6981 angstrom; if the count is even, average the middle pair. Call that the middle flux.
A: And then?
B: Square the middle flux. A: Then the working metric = 5.20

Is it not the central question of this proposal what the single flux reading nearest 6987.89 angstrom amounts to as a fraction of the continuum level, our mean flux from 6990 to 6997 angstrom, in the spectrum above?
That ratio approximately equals 1.04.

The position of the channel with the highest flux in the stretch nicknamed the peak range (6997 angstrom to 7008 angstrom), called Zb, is 7007.23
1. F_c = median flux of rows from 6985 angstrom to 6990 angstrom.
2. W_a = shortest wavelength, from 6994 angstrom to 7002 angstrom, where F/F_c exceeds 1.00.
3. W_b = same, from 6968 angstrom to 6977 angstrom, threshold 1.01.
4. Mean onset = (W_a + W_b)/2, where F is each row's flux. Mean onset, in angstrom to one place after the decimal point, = 6981.5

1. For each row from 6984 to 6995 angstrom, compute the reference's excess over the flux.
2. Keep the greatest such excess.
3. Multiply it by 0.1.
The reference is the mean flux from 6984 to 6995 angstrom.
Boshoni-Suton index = 0.016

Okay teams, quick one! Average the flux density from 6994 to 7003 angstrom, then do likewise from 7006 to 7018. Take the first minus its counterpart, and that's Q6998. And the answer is -0.2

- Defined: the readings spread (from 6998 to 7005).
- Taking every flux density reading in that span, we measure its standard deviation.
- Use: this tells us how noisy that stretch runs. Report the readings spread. 0.1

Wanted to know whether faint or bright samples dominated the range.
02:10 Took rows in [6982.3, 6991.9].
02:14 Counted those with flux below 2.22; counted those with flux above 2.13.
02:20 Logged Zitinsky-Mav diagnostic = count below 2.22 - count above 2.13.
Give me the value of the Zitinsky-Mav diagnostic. 4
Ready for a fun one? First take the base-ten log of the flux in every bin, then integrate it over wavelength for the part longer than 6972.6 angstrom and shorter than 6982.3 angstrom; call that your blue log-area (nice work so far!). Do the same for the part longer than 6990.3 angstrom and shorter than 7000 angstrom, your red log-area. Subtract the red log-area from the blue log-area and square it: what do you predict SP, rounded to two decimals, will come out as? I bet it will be 0.10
